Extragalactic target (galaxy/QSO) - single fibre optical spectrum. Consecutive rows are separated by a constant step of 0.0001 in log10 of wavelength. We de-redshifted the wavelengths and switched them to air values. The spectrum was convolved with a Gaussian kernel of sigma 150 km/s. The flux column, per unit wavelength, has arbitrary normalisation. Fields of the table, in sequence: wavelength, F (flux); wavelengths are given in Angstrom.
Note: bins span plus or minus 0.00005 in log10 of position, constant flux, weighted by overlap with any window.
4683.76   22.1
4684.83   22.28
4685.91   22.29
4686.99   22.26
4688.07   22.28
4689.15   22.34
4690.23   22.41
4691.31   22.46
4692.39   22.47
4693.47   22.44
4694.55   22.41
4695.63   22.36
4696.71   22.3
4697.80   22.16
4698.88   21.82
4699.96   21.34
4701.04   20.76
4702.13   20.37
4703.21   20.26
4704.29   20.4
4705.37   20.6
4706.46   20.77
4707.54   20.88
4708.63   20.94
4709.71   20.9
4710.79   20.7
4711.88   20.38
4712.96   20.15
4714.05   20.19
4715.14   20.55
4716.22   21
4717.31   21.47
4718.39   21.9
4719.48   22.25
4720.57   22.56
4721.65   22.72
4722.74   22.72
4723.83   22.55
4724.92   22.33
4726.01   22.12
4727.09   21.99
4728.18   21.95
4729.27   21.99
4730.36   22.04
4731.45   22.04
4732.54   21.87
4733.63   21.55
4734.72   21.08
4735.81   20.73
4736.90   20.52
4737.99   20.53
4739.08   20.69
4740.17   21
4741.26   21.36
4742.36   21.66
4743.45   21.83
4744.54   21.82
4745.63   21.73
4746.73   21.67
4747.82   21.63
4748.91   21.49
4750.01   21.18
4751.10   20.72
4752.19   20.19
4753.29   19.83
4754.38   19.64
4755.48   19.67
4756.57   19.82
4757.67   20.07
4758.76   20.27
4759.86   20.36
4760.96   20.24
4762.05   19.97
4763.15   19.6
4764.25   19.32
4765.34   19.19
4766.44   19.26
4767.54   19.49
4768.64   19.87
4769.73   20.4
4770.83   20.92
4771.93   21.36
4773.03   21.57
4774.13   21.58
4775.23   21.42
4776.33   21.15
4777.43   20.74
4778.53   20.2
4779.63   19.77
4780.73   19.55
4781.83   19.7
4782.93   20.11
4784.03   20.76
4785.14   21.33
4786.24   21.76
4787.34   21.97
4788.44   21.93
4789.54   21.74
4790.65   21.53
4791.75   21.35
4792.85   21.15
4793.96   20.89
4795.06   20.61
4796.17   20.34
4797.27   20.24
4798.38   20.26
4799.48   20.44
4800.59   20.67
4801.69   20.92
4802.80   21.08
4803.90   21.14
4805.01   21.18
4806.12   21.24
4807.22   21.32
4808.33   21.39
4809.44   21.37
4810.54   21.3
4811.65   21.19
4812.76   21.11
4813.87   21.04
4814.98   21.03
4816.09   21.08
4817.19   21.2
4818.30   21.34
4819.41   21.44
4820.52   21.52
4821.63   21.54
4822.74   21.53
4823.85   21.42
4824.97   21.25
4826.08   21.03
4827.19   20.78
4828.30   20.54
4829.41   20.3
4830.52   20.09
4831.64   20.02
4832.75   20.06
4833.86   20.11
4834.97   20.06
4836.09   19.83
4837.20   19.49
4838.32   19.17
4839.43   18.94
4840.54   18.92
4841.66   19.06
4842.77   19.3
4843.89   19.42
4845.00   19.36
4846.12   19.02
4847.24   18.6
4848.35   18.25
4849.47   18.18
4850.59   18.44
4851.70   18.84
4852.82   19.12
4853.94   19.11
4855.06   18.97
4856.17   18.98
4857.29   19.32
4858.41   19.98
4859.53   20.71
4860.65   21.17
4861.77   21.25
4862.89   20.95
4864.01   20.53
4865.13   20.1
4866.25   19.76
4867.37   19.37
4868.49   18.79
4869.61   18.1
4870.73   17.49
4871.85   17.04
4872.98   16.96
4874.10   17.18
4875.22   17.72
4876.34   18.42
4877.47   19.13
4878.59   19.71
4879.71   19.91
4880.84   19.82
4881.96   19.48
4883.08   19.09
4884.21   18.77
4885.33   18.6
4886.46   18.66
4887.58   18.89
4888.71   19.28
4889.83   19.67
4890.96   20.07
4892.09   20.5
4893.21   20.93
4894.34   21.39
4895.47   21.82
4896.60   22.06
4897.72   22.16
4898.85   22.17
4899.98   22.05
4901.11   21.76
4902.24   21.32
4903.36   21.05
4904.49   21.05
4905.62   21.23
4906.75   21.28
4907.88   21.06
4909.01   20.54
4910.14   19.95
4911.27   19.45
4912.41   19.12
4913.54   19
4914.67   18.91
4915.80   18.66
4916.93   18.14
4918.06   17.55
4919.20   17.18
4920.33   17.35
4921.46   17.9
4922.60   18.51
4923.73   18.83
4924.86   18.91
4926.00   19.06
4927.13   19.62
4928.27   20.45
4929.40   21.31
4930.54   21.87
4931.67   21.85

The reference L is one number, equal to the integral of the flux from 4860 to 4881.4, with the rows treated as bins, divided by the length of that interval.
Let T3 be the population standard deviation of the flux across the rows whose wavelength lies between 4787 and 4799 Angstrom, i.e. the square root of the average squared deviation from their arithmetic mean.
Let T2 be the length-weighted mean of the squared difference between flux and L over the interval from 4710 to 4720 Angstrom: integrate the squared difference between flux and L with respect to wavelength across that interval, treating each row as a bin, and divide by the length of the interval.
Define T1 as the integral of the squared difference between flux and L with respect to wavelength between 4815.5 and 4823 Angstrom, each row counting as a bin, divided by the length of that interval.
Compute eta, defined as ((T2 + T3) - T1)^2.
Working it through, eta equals 0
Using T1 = 5.1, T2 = 3.8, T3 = 0.63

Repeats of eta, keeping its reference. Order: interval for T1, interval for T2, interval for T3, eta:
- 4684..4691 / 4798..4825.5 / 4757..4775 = 26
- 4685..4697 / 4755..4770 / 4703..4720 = 86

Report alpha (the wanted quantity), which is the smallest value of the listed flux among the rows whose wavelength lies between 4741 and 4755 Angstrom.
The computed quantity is 19.64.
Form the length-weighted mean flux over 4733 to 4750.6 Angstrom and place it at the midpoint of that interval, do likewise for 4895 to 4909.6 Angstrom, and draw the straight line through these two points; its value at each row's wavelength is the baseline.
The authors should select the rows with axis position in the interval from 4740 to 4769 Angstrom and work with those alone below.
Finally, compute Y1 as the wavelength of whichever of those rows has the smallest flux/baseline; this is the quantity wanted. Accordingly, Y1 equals 4765.34 Angstrom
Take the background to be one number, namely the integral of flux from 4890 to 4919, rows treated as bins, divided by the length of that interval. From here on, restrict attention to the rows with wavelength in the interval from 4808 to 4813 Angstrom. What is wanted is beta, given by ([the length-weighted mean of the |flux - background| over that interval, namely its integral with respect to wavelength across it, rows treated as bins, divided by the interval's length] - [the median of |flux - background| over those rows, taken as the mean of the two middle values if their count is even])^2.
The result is 0.001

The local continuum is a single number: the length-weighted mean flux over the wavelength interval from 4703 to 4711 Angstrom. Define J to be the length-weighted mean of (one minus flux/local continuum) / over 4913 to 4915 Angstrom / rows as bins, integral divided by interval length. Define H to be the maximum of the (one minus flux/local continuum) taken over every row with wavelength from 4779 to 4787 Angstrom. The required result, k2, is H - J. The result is -0.03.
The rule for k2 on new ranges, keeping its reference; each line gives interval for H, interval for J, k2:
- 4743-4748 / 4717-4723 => 0.03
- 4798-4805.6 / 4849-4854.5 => -0.07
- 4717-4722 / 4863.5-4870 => -0.10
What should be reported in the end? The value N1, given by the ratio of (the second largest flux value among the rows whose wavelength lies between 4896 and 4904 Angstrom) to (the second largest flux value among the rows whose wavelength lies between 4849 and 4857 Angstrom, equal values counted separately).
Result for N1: 1.16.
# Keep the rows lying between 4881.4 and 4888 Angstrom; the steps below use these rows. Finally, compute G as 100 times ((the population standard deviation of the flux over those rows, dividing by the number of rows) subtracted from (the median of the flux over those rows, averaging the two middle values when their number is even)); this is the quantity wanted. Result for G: 1853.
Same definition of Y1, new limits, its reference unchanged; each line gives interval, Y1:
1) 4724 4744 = 4736.90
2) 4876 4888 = 4876.34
